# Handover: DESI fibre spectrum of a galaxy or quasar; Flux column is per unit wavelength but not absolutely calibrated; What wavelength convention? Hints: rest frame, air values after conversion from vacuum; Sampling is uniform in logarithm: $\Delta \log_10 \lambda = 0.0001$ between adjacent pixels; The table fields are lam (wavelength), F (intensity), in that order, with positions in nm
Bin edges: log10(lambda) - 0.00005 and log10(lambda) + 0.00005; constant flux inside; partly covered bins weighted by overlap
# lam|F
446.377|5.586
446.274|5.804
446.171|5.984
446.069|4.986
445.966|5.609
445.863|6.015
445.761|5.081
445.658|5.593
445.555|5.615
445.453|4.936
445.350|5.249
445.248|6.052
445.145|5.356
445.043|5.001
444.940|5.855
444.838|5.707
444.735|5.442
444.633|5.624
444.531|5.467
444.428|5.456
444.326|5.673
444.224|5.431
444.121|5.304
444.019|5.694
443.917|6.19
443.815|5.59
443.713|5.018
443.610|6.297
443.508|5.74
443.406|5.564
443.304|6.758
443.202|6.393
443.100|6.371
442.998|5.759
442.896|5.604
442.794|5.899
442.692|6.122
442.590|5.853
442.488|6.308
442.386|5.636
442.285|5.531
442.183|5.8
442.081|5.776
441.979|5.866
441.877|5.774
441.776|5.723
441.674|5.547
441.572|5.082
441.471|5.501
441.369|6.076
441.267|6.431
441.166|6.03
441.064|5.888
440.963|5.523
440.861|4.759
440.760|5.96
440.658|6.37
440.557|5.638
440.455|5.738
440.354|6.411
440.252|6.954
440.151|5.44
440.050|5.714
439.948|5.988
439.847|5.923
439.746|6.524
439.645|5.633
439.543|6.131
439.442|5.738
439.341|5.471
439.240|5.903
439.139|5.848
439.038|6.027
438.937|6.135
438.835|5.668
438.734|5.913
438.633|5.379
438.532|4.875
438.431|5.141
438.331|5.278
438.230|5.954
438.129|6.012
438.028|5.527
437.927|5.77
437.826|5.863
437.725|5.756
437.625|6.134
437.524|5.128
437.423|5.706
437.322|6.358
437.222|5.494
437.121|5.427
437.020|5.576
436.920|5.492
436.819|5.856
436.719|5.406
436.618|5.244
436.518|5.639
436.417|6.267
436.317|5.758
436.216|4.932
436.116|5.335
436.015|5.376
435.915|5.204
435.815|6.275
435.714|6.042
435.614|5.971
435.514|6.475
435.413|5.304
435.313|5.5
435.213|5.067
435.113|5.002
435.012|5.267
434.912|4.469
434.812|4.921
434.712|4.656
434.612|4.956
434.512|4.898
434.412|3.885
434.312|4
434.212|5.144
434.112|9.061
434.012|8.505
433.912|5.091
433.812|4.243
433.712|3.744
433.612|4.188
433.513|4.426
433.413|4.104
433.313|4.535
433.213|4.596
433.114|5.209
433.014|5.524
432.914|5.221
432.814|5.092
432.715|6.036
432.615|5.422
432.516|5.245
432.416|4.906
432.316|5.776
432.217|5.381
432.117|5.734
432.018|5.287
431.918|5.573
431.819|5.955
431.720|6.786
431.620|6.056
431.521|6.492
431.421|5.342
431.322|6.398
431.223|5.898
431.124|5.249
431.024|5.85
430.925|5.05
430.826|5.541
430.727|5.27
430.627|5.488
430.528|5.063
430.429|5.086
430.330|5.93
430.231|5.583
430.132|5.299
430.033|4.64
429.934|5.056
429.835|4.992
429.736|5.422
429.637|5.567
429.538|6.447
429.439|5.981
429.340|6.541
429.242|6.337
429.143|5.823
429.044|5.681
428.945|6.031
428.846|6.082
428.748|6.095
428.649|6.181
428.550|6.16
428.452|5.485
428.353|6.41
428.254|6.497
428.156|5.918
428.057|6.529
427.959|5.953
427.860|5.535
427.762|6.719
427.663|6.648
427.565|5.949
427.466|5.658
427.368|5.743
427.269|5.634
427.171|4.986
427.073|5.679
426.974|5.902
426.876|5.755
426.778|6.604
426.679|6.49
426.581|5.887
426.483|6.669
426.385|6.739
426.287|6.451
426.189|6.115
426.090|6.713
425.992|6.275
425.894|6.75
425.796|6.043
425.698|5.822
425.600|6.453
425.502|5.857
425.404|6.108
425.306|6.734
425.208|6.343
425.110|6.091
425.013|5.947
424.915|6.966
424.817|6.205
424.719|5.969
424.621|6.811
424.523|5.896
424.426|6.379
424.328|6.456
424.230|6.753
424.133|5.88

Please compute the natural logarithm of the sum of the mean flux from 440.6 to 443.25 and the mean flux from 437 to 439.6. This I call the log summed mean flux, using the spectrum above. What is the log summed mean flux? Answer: 2.445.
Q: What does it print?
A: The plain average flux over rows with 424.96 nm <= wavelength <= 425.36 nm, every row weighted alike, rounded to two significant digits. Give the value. 6.3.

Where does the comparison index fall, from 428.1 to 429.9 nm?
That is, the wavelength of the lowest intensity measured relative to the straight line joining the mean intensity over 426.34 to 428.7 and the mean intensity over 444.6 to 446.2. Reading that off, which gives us 429.835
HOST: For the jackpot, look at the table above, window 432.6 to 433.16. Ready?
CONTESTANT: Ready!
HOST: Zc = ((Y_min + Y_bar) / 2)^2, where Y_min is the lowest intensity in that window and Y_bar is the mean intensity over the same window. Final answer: 27.6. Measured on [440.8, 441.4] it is 27.8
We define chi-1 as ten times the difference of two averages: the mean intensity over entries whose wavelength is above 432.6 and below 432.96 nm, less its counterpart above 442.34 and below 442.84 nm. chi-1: -5.2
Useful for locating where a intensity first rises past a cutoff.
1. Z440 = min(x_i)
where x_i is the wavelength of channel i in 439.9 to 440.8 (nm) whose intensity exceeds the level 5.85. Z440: 439.948 nm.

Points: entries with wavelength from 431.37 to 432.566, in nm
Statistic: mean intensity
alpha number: 5.71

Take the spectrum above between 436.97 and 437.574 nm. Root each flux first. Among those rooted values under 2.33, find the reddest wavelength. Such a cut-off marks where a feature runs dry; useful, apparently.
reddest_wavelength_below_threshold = 437.524 nm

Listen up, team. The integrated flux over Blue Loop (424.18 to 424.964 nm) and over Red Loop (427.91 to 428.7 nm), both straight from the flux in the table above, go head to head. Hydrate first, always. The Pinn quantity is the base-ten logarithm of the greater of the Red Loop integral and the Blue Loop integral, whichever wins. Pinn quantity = 0.70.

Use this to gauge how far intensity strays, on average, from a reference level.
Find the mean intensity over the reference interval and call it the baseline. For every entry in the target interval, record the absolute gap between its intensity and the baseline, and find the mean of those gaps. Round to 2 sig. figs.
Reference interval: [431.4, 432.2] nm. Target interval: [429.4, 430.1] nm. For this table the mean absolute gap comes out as 0.64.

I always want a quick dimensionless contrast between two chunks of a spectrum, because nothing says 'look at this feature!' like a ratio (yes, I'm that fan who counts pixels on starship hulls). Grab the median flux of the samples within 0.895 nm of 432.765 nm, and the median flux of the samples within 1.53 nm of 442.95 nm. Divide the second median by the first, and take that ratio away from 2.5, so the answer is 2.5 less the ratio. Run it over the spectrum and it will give 1.40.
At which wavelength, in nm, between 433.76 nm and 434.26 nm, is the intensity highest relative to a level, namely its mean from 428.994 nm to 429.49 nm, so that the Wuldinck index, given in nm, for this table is 434.112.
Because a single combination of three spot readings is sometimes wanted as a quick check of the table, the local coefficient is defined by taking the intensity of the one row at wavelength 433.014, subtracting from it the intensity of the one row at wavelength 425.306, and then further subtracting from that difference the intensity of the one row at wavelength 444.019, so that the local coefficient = -6.9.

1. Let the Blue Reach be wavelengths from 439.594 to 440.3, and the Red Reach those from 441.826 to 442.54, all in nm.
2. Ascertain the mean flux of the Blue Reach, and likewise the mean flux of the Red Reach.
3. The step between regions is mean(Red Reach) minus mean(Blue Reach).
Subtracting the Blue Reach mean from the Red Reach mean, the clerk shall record -0.21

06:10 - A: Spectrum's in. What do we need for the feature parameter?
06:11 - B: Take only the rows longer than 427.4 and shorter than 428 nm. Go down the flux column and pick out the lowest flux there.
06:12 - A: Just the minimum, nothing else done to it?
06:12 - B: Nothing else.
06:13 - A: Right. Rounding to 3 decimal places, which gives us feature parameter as 5.535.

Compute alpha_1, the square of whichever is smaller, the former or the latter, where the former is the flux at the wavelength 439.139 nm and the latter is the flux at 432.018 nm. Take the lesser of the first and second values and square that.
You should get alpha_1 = 28.0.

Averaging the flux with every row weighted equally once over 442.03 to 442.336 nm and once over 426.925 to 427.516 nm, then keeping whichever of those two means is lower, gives 5.60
